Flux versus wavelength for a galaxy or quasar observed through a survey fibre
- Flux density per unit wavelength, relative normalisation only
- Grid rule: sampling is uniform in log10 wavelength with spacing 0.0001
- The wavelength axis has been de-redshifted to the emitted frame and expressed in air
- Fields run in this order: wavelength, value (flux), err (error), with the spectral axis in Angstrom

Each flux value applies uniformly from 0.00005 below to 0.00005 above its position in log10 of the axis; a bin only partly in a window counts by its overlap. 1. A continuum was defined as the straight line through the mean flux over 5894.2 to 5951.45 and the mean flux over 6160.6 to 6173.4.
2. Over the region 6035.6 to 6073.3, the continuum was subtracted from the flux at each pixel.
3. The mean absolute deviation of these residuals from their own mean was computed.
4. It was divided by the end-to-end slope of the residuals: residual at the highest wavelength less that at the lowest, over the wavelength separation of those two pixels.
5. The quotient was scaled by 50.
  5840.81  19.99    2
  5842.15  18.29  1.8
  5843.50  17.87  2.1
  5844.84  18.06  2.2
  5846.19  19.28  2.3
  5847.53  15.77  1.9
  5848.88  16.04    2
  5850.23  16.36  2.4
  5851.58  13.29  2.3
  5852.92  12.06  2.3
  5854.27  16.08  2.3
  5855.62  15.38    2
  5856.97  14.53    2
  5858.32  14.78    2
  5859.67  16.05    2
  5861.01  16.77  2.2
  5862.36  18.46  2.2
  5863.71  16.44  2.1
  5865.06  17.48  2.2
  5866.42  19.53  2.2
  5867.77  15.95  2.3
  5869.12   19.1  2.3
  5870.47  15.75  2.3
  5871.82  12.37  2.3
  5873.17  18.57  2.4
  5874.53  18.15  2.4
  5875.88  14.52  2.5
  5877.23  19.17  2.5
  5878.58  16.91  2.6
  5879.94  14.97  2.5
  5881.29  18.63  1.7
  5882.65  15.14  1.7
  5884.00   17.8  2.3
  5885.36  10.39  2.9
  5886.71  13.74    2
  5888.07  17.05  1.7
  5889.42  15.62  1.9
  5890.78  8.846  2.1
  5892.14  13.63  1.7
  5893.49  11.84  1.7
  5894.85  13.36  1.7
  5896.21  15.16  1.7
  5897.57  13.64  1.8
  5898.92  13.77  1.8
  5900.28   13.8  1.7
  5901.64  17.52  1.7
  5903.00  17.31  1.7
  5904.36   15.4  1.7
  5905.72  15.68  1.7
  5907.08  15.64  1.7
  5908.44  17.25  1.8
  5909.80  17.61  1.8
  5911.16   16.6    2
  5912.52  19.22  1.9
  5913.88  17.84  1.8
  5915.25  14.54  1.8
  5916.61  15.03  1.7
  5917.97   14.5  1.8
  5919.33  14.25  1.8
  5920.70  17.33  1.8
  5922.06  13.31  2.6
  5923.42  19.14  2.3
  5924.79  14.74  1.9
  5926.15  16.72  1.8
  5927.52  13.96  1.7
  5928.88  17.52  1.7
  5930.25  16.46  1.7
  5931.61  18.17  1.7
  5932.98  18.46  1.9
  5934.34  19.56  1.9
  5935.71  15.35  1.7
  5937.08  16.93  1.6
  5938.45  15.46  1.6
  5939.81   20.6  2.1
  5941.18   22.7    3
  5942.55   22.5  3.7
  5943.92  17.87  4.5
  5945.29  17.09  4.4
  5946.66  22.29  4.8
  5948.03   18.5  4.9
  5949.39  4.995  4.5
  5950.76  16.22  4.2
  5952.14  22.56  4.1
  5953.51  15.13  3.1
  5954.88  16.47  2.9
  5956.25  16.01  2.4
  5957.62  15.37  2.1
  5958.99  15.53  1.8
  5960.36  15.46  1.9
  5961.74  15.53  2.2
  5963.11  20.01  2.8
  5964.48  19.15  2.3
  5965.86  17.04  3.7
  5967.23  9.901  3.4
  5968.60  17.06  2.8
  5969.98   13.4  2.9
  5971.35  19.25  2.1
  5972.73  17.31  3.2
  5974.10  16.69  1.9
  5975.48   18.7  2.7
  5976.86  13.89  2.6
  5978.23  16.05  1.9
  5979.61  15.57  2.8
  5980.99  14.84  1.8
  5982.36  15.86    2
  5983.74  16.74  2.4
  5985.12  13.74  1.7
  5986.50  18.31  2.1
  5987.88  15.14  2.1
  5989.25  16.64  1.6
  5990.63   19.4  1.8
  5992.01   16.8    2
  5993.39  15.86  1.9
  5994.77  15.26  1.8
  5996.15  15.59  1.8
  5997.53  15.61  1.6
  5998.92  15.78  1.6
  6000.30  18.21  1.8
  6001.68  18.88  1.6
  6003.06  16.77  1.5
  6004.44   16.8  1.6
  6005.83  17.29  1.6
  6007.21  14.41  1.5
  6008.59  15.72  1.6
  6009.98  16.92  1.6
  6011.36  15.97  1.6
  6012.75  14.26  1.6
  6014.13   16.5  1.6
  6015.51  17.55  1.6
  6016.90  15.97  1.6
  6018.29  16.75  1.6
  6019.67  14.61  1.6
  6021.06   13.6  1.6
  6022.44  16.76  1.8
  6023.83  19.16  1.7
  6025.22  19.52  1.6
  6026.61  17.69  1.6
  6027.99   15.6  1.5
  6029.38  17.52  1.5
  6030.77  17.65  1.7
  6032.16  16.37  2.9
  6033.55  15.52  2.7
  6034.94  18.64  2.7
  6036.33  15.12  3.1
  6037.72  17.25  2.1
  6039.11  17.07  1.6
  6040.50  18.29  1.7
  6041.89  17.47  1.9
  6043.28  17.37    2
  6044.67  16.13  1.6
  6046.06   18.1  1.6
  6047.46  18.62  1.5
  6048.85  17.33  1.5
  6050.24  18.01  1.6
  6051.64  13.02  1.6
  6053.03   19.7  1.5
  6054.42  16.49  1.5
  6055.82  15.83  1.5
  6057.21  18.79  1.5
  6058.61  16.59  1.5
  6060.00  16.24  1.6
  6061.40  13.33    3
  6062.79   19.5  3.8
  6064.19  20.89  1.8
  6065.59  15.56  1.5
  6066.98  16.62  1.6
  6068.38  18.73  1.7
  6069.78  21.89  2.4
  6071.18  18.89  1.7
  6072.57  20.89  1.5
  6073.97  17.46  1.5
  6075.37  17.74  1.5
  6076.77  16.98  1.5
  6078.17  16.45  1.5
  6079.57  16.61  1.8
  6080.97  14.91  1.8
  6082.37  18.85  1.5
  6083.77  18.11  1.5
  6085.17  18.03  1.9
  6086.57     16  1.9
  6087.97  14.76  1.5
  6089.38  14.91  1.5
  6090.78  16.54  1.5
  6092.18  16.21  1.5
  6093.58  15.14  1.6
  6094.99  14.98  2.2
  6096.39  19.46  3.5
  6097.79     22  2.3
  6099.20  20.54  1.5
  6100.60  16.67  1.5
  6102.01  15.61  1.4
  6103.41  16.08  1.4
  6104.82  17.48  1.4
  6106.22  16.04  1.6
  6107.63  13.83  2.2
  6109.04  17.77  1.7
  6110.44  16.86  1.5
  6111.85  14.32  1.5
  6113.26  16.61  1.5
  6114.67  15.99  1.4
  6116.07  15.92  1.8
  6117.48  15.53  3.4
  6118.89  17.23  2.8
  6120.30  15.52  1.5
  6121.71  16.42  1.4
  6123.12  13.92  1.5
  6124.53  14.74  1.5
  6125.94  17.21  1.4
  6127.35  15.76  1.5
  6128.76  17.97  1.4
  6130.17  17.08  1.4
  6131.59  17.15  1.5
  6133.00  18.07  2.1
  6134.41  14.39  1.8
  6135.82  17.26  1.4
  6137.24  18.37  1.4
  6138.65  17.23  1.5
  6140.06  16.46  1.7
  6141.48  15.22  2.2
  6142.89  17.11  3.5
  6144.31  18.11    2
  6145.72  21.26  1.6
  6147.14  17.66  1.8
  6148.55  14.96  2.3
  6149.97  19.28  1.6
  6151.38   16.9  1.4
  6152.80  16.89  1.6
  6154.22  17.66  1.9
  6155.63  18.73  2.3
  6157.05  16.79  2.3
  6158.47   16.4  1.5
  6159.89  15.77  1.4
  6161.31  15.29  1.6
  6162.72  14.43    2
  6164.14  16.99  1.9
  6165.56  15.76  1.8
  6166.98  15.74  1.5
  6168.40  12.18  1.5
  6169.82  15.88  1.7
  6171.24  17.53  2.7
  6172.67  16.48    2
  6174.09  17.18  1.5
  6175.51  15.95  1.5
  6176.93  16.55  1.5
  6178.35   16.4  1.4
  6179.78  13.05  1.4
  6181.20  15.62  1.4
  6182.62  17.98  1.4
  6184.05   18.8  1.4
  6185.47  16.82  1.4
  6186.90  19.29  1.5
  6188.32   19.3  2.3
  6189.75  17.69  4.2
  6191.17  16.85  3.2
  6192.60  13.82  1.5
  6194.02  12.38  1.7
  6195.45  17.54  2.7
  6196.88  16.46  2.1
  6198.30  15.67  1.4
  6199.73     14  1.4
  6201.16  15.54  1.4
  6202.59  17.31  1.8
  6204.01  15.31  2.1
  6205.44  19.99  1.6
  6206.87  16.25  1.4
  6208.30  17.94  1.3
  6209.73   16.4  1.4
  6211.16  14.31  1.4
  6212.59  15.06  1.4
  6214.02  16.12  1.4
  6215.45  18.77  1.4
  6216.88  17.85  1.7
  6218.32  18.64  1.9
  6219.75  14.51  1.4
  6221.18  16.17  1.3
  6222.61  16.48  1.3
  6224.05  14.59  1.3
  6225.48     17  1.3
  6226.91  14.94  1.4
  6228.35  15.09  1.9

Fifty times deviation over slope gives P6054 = 499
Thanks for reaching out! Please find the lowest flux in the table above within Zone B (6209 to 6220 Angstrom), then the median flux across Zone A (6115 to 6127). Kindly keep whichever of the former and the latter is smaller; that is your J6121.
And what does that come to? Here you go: 14.3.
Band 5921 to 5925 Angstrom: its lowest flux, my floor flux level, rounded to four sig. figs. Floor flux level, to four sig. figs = 13.31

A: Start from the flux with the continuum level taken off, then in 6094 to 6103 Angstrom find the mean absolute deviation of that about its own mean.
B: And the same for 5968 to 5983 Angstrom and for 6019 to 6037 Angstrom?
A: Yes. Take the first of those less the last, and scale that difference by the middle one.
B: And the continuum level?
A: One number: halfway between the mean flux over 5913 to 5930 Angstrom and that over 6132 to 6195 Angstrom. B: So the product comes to 1.4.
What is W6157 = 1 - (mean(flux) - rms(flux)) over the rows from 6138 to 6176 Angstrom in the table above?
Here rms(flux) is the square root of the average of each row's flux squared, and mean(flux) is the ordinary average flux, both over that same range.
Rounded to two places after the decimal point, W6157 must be 1.08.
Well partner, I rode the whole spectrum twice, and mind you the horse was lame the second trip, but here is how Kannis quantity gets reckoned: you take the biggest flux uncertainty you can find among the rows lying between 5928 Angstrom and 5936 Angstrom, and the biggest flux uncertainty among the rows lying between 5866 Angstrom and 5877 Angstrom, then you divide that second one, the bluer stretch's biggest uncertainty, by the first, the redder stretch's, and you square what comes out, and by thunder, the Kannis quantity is 1.7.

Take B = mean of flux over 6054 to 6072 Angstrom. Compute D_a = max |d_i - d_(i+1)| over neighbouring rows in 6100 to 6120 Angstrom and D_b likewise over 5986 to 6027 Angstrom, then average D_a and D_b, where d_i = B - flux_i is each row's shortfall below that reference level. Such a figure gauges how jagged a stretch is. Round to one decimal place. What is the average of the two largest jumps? 3.6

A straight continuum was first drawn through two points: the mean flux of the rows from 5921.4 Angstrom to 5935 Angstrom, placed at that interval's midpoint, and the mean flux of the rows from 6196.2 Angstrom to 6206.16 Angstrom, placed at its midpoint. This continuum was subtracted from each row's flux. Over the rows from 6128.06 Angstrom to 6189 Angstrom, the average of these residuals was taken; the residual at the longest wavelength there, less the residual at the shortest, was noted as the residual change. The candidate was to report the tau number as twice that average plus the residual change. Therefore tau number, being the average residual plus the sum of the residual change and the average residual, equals 2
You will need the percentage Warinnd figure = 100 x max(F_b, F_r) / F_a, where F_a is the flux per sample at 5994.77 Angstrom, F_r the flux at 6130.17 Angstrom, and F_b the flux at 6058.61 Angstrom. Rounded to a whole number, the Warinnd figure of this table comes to 112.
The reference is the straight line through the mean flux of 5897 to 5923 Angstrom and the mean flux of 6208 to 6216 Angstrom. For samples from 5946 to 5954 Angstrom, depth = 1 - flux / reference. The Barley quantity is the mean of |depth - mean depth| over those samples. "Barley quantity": 0.28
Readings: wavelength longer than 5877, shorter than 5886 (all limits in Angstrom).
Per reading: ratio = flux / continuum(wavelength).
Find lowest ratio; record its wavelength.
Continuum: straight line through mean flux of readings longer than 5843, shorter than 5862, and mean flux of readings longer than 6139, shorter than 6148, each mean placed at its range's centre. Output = 5885.36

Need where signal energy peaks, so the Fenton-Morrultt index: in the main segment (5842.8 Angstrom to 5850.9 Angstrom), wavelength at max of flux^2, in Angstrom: 5846.19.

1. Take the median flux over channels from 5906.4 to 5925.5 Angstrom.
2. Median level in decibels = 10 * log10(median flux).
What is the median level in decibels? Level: 12.1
